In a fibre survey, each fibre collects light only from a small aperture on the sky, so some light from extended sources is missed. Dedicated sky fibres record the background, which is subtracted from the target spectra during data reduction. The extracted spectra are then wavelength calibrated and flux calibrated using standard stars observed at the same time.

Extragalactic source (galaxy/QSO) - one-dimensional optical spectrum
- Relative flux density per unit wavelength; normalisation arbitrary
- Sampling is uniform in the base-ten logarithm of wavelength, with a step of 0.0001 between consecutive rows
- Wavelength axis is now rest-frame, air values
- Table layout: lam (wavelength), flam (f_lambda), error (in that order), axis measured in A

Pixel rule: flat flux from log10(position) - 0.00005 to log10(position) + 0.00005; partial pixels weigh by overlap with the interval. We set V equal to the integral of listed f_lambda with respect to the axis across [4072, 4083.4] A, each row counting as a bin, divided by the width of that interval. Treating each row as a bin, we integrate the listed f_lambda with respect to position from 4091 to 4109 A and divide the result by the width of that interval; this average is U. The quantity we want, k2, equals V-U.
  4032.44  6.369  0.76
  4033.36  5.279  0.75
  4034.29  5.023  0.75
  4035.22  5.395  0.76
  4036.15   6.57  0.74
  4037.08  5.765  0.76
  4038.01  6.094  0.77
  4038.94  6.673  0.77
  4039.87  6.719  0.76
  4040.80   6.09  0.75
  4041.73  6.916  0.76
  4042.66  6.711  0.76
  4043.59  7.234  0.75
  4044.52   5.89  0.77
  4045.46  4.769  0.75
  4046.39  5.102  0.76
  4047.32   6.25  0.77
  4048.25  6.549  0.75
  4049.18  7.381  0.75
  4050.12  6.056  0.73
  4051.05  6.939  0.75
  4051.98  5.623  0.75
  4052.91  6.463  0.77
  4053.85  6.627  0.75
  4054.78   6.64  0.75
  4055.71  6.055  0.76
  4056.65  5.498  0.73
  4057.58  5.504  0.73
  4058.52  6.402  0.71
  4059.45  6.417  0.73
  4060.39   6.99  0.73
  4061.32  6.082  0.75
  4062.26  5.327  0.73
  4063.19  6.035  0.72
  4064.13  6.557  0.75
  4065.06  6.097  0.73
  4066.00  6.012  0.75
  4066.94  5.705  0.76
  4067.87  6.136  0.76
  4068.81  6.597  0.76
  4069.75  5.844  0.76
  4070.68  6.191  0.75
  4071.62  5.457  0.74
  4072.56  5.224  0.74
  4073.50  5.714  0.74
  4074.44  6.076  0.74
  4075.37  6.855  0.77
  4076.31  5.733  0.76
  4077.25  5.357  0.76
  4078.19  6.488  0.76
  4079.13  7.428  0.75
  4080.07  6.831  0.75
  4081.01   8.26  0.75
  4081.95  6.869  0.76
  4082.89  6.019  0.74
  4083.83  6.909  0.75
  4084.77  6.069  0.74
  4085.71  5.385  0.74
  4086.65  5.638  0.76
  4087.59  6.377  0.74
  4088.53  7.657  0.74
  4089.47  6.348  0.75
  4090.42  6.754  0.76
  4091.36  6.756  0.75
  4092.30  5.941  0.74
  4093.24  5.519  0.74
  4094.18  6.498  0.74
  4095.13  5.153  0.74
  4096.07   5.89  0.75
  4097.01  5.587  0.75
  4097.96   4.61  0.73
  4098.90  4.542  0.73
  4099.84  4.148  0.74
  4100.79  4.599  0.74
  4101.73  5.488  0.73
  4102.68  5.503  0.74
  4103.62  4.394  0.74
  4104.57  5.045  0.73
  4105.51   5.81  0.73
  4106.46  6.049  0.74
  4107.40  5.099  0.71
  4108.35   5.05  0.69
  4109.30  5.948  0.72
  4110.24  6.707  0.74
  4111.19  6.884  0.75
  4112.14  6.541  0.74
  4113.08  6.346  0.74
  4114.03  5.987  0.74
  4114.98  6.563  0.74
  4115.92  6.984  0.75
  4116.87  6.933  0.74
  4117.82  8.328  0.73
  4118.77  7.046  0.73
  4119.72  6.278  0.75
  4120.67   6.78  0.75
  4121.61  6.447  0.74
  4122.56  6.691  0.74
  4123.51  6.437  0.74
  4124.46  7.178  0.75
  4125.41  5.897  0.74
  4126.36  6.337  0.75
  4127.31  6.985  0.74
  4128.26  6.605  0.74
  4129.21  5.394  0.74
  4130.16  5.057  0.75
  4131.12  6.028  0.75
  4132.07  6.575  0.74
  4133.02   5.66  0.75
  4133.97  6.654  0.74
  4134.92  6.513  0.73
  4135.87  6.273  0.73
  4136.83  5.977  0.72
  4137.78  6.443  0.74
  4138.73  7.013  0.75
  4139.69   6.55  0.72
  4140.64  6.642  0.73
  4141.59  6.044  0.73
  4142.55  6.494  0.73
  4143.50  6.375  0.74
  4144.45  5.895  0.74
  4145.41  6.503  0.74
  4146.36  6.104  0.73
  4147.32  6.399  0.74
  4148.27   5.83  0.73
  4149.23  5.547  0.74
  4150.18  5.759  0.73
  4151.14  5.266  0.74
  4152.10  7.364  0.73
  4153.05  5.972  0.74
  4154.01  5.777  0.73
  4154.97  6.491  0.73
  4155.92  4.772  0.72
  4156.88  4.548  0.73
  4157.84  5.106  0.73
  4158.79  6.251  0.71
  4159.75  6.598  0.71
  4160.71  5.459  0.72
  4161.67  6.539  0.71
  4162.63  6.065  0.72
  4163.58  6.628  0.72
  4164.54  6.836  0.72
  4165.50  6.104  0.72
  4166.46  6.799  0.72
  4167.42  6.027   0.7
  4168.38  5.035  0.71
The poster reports 1.0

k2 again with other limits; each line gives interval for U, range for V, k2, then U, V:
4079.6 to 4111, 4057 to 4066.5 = 0.3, 5.87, 6.13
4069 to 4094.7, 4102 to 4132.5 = -0.1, 6.30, 6.24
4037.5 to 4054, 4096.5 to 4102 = -1.5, 6.33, 4.82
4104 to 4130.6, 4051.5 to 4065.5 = -0.2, 6.33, 6.16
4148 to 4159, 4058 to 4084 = 0.6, 5.71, 6.26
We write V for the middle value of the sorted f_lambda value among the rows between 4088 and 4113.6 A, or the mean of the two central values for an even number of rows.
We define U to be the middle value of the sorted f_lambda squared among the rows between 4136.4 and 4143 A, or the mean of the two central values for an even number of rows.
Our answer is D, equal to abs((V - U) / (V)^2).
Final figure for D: 1.08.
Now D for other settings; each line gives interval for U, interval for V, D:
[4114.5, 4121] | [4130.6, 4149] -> 1.02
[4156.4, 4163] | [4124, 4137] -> 0.77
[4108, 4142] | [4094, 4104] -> 1.41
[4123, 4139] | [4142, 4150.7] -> 0.95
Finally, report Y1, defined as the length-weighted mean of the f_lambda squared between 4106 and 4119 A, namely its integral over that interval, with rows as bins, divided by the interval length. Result 42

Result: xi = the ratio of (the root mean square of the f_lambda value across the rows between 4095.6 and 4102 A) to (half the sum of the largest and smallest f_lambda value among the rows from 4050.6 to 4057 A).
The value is 0.81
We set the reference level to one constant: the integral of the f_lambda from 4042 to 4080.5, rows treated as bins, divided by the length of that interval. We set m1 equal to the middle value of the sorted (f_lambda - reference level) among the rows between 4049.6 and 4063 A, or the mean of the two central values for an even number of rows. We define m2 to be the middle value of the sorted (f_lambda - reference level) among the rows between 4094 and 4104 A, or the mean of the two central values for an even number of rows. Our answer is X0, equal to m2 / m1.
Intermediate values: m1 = 0.07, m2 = -1.02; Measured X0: -14.0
